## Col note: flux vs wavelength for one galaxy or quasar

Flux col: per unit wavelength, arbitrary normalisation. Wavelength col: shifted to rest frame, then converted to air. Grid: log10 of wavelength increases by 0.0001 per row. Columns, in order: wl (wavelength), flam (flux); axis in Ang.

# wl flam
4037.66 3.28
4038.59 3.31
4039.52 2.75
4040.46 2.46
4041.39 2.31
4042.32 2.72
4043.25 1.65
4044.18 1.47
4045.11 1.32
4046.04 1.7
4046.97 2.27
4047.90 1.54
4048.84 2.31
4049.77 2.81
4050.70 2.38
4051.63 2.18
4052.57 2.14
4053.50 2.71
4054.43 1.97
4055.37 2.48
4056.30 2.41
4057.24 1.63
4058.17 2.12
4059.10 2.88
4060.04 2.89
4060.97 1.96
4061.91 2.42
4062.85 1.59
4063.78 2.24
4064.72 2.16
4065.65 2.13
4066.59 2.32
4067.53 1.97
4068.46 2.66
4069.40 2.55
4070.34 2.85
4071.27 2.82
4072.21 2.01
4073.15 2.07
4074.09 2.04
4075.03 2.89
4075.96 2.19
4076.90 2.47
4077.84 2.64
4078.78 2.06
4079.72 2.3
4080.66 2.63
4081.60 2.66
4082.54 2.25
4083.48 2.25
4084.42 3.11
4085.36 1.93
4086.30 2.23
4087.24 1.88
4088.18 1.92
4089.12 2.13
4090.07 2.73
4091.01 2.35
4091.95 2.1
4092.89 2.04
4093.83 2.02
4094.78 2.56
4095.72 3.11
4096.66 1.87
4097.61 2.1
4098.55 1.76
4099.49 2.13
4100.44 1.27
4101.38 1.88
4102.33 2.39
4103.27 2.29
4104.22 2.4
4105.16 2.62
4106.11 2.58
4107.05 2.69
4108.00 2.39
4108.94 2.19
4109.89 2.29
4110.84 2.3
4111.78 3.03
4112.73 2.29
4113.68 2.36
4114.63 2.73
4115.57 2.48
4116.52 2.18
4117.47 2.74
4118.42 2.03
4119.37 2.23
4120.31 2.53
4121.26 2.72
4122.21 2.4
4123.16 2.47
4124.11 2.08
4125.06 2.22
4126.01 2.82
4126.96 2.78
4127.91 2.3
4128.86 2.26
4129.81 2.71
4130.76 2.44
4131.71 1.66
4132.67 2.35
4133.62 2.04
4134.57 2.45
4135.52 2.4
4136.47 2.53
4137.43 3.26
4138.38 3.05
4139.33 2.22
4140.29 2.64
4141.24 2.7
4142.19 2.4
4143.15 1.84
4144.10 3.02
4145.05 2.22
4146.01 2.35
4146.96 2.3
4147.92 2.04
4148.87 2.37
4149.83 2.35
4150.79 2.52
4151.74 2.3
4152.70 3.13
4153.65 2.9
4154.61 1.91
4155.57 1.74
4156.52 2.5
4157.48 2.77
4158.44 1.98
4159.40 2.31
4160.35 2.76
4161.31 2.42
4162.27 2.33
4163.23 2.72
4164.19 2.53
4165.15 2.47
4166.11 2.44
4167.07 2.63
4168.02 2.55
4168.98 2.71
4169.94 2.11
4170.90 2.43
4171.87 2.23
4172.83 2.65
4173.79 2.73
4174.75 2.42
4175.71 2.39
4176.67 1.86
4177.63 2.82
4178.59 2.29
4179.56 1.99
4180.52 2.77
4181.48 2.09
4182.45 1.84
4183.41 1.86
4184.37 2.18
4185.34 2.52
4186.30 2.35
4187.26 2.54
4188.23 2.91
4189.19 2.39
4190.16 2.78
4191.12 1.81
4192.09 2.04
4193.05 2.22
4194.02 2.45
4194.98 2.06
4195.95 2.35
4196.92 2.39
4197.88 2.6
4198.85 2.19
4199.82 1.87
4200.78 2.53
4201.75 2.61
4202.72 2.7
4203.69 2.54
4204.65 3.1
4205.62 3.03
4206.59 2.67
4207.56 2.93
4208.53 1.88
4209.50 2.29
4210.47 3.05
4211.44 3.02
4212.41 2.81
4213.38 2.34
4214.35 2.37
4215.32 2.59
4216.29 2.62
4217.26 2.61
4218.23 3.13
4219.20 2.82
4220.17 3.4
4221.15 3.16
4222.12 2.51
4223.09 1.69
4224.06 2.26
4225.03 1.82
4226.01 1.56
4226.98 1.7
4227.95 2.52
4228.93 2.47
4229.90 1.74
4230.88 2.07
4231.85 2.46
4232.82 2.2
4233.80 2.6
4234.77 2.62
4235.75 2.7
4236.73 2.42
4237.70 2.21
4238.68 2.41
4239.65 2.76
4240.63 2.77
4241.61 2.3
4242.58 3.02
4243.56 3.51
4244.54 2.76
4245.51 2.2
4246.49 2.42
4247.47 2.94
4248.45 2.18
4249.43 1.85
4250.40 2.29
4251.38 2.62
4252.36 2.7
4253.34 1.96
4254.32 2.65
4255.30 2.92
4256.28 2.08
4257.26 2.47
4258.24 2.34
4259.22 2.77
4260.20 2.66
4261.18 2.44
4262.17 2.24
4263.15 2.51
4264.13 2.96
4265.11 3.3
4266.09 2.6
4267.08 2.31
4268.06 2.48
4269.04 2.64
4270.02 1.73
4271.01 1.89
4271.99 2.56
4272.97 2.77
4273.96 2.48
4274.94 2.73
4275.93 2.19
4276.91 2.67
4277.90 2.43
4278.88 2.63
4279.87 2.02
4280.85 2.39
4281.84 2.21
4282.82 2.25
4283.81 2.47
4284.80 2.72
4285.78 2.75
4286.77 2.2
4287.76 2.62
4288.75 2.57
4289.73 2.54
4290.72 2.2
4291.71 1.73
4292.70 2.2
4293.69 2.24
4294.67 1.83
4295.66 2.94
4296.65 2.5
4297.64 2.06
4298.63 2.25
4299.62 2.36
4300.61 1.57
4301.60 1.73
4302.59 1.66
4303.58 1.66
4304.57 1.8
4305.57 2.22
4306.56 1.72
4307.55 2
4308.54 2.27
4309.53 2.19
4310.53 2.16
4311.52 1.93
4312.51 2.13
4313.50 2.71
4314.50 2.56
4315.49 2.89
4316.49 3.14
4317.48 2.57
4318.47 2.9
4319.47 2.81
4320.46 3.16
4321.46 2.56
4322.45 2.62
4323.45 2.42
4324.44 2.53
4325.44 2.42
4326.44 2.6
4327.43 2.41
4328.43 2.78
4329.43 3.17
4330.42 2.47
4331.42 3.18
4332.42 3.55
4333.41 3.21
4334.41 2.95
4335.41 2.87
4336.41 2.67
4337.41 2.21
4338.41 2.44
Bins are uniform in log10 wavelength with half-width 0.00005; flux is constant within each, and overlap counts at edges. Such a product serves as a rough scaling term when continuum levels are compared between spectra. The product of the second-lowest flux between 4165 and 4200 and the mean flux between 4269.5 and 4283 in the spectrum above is 4.3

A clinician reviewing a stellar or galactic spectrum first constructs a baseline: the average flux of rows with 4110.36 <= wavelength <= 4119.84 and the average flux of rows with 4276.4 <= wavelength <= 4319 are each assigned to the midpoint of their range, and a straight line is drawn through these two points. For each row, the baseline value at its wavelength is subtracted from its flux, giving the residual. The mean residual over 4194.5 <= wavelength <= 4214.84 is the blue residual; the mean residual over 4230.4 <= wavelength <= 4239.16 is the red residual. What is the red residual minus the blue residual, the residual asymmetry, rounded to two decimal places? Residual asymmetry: -0.11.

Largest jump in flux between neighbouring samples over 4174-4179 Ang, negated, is -0.96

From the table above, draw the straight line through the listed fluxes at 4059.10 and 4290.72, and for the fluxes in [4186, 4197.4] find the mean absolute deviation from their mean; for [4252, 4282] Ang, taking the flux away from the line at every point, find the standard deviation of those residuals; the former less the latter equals -0.11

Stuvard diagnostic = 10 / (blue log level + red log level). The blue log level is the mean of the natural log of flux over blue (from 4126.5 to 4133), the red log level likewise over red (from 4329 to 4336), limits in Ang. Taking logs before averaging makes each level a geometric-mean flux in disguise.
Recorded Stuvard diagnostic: 5.1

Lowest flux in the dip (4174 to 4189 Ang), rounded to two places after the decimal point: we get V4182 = 1.84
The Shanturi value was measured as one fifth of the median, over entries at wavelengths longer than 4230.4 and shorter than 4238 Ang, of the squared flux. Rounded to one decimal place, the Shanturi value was 1.2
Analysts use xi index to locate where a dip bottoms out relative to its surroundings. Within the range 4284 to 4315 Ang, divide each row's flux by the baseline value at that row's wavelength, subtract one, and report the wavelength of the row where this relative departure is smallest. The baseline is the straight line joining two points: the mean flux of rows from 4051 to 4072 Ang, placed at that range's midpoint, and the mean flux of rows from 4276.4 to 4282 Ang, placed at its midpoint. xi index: 4300.61 Ang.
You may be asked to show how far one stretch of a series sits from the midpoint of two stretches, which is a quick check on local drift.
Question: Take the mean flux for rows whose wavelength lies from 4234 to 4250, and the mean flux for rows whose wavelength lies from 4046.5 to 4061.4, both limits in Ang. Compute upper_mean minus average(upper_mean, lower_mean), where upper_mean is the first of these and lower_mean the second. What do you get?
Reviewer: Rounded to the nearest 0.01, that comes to 0.14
